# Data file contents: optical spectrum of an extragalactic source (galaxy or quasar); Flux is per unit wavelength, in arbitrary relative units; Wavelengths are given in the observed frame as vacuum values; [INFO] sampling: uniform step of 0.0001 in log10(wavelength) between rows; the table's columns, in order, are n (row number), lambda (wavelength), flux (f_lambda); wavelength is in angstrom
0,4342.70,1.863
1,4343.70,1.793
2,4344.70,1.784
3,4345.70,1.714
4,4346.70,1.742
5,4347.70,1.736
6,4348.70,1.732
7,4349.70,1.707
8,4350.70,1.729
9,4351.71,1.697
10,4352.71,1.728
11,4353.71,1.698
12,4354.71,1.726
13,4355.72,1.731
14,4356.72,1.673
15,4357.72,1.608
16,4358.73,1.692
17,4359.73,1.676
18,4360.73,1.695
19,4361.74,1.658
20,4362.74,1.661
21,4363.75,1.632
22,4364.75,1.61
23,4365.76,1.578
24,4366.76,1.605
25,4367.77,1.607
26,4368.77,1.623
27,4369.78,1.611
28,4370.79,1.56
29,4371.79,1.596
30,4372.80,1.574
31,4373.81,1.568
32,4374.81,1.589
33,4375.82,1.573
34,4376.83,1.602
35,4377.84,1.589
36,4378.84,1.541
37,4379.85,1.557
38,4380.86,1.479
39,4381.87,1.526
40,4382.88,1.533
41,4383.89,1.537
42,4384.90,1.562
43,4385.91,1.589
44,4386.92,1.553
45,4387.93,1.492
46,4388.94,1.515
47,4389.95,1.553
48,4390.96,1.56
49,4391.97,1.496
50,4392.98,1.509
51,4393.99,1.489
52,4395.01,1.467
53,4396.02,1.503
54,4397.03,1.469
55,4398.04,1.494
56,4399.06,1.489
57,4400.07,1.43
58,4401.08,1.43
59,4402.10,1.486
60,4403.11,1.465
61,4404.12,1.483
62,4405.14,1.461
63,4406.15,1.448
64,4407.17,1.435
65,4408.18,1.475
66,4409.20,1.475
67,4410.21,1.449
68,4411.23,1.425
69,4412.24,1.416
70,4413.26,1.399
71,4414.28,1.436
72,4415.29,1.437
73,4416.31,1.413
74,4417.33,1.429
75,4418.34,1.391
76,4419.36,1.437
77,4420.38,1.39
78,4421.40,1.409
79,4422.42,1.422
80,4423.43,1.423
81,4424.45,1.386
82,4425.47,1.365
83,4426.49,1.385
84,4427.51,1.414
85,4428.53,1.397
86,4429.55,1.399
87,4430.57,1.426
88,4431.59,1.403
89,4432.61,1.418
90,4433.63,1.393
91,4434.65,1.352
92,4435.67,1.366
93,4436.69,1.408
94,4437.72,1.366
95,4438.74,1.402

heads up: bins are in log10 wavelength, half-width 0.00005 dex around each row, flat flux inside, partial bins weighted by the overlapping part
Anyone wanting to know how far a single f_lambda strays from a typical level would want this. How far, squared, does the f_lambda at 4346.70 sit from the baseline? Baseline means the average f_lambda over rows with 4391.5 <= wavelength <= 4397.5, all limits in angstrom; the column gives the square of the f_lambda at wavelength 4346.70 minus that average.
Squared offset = 0.06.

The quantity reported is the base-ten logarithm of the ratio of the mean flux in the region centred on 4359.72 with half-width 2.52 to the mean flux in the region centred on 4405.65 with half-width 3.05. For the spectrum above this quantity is 0.057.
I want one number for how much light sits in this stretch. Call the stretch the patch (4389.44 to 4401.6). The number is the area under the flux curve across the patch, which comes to 18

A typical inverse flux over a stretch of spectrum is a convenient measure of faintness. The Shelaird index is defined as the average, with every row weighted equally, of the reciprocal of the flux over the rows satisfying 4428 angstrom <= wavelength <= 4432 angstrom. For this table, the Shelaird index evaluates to 0.711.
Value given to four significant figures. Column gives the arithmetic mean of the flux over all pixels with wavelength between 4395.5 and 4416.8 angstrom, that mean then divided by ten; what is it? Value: 0.1453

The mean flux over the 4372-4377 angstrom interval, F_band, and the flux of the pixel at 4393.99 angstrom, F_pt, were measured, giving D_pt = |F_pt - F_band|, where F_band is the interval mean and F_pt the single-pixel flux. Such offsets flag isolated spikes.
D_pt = 0.09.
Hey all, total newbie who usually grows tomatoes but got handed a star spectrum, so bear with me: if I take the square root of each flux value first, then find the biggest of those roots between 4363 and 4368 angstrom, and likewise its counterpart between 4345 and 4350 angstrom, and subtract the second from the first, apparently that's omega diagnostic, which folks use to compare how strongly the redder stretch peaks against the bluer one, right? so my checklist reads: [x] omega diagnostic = -0.04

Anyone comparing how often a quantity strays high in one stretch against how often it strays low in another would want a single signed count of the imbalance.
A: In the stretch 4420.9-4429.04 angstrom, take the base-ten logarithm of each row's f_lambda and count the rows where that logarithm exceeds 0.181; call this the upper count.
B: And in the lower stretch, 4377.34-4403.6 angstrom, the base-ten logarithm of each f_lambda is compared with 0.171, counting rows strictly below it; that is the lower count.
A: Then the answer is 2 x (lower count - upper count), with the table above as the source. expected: 12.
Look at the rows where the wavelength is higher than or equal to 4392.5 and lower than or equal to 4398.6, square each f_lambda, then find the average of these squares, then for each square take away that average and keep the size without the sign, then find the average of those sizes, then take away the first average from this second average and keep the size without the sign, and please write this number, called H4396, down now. 2.2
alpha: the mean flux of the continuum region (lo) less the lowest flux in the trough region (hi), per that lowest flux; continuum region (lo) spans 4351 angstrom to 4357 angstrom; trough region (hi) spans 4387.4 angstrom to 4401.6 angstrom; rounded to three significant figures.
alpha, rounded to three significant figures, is 0.195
